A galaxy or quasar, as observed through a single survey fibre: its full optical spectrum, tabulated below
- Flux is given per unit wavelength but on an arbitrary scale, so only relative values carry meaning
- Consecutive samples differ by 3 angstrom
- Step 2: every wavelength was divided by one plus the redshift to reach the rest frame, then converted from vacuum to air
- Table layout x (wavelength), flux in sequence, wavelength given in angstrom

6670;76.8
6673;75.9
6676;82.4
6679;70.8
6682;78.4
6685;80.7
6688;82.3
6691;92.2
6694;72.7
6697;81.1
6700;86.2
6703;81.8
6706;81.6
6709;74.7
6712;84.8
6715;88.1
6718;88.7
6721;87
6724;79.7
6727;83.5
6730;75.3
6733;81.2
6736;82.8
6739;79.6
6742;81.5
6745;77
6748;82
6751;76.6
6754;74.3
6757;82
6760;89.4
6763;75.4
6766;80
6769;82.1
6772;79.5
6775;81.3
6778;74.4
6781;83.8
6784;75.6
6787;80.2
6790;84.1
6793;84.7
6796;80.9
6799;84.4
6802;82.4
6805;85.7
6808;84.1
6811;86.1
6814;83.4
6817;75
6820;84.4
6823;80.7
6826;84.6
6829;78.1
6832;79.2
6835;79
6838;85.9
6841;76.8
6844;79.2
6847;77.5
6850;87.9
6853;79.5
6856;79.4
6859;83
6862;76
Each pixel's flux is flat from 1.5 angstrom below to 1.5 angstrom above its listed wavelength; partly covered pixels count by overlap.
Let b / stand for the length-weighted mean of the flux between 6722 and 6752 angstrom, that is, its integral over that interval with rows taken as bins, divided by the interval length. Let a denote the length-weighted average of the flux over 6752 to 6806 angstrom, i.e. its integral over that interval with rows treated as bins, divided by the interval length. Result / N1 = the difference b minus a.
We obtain -0.9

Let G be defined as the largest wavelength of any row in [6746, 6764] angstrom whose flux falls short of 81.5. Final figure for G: 6763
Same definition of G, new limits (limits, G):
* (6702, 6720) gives 6709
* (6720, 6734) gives 6733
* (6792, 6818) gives 6817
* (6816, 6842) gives 6841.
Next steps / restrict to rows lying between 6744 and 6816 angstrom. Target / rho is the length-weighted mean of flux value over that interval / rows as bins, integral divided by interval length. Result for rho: 81.21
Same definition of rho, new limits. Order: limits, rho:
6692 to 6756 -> 81.06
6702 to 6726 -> 83.34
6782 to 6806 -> 82.21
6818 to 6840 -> 81.44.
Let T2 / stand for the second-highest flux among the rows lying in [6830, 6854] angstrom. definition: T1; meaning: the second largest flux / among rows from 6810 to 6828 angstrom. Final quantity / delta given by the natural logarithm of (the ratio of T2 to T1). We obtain 0.02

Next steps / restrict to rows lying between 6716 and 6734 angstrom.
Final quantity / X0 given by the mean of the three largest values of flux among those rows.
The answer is 86.4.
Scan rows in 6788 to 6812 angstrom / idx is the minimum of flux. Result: 80.9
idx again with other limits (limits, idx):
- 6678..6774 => 70.8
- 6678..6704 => 70.8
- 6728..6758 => 74.3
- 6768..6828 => 74.4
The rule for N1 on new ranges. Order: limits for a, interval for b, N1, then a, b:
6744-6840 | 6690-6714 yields 0.7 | 81.1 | 81.8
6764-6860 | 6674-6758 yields -0.3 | 81.3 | 81.0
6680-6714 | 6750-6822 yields -0.2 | 81.4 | 81.3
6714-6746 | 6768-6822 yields -0.4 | 82.2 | 81.8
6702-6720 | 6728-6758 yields -4.2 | 83.4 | 79.3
